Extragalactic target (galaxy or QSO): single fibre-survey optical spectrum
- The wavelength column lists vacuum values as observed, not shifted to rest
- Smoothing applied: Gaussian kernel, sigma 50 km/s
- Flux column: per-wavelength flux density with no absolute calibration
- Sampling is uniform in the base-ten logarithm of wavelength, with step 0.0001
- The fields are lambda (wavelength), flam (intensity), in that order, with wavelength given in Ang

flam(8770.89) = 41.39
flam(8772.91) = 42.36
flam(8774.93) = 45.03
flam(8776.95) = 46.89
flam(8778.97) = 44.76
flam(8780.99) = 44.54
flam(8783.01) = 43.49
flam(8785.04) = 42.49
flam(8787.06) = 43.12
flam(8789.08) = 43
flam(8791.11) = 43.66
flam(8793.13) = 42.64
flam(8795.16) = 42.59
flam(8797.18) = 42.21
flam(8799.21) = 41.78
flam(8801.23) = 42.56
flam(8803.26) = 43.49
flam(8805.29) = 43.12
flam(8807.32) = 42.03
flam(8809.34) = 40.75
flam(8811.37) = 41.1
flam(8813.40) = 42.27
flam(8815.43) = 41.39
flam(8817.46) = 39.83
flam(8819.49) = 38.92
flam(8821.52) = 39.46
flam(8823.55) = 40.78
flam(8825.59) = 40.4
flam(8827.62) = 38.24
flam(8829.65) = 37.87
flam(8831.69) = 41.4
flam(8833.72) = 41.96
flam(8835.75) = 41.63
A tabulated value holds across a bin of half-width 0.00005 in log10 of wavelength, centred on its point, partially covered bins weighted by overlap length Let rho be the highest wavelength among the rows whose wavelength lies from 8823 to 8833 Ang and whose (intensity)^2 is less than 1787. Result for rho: 8831.69 Ang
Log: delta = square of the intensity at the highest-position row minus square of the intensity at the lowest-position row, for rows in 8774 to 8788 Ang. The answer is -168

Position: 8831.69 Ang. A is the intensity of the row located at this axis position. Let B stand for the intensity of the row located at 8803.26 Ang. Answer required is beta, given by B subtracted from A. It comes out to -2.1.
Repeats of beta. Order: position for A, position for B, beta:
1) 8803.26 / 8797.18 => 1.3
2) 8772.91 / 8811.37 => 1.3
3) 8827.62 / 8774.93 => -6.8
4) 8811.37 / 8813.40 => -1.2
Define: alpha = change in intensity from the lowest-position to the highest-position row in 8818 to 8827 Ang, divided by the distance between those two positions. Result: 0.24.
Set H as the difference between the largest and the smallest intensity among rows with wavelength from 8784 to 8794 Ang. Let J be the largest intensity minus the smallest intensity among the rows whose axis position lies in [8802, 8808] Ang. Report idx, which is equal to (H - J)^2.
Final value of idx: 0.1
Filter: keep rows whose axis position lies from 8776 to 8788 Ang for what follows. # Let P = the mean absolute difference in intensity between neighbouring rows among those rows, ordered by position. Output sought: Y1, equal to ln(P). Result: 0.0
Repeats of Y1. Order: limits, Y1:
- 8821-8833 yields 0.4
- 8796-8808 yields -0.3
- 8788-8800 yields -0.7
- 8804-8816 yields 0.0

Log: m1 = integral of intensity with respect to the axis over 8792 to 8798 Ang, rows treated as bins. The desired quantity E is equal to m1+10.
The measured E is 265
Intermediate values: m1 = 255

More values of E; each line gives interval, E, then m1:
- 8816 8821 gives 208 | 198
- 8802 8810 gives 349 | 339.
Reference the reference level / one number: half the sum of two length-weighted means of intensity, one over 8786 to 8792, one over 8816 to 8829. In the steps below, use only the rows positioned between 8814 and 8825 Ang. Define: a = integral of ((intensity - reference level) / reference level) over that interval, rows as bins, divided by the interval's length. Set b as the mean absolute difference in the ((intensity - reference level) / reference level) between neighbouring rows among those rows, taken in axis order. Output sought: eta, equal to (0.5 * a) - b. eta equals -0.041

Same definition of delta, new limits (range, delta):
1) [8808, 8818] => -74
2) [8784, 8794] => 13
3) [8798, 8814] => 41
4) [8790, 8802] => -95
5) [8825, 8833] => 82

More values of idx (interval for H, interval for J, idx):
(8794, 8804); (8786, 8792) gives 1.1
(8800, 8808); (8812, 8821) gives 3.6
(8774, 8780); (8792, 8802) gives 1.6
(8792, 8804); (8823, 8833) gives 3.3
